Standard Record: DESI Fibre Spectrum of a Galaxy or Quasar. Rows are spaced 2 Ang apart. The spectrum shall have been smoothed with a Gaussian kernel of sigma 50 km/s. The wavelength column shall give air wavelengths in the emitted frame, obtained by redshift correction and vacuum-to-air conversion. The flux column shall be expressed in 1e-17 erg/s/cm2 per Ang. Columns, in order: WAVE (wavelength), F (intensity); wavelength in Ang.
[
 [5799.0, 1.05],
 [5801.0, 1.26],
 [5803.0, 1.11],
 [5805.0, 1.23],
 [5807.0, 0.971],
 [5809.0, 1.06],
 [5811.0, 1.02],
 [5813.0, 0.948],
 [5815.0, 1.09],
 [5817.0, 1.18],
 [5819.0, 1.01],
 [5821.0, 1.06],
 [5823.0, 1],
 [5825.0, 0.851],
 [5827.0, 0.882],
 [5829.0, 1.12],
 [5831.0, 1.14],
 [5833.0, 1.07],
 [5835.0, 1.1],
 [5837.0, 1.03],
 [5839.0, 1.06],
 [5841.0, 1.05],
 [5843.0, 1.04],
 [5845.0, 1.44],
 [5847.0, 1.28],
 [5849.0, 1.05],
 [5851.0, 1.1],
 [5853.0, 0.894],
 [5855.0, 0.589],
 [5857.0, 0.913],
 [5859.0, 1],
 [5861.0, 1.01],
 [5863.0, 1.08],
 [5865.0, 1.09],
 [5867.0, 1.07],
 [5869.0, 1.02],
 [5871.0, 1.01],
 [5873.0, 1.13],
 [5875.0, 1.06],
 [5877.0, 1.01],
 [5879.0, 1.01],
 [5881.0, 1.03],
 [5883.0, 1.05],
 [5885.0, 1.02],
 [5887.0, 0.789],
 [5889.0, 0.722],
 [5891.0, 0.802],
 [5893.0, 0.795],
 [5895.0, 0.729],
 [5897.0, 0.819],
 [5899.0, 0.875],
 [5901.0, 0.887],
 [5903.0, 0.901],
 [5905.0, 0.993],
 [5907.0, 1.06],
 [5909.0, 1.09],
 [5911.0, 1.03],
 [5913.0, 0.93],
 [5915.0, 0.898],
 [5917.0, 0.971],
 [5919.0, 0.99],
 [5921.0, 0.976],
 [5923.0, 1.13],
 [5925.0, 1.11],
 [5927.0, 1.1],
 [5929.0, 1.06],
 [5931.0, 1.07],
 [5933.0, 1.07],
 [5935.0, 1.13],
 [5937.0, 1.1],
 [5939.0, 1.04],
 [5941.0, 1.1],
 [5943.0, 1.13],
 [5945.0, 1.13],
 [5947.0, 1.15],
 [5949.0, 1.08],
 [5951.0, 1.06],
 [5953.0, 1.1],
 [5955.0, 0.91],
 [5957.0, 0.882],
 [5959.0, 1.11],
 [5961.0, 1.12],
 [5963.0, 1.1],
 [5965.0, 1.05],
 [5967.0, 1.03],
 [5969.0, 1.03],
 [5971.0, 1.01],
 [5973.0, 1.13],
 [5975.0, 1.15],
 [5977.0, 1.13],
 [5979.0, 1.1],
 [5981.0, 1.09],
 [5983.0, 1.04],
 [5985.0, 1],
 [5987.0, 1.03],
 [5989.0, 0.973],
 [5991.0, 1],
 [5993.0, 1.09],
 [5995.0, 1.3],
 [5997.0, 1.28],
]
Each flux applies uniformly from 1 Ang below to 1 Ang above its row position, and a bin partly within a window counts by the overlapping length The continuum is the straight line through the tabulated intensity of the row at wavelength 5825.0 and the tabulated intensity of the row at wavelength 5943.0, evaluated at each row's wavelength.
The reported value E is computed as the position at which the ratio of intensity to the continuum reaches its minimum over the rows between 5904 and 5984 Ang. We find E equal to 5957.0 Ang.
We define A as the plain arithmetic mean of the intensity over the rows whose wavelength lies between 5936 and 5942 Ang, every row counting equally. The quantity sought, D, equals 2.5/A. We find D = 2.31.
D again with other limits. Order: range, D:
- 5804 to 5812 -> 2.34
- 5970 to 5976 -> 2.28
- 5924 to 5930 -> 2.29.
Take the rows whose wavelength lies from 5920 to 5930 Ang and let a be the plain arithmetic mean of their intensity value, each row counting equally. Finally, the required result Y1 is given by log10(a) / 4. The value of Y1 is 0.0079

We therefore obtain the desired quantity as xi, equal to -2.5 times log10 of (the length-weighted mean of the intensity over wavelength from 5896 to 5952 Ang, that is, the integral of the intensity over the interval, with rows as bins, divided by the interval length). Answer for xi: -0.03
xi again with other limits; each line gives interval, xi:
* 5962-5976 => -0.07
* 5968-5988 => -0.07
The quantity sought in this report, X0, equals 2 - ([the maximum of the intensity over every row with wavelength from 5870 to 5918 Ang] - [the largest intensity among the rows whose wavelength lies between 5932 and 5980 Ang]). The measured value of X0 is 2.0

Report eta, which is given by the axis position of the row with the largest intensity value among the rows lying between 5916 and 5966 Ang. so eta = 5947.0 Ang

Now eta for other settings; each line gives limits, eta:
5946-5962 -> 5947.0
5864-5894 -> 5873.0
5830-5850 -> 5845.0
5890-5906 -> 5905.0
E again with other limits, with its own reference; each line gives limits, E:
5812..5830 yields 5825.0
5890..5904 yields 5895.0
